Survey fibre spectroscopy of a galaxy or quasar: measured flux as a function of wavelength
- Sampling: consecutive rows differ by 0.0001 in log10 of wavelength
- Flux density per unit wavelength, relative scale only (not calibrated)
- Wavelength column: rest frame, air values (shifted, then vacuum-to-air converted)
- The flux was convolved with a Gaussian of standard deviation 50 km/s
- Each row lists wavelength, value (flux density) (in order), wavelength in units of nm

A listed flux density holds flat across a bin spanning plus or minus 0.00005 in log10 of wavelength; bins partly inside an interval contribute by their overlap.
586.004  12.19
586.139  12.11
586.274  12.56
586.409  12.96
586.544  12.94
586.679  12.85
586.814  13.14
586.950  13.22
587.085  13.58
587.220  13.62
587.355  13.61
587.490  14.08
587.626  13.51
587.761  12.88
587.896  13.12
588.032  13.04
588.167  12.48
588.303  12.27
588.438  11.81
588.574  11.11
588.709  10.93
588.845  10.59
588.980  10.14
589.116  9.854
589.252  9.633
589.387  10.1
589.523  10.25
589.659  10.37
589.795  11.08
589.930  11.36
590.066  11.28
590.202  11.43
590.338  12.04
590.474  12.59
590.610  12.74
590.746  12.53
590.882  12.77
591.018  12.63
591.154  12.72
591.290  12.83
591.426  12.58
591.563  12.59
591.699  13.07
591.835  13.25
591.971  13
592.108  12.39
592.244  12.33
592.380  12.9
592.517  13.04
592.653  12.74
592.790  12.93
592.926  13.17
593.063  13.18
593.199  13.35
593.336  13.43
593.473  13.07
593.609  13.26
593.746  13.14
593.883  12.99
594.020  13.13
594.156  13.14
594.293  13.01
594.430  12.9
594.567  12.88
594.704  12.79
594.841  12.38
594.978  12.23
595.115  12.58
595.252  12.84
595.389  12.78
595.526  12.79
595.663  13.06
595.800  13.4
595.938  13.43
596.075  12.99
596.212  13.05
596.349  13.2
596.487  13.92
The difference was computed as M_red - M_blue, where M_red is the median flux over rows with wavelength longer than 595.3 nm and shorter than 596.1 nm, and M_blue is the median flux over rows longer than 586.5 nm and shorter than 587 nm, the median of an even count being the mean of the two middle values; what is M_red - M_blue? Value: 0.0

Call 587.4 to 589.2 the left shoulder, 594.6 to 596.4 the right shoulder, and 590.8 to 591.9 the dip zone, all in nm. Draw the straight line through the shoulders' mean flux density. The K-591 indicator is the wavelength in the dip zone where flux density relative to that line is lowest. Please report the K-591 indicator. 591.563 nm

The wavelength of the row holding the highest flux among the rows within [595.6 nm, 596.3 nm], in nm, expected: 595.938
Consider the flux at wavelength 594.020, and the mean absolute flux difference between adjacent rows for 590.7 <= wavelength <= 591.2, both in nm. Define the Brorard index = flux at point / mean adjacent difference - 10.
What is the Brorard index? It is 74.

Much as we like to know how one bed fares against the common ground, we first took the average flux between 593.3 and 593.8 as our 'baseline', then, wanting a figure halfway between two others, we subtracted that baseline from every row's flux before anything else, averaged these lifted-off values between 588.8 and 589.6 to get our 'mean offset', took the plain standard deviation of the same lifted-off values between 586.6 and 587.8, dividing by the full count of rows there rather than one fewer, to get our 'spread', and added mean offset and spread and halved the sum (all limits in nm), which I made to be -1.4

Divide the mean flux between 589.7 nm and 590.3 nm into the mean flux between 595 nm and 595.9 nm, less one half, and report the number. 0.64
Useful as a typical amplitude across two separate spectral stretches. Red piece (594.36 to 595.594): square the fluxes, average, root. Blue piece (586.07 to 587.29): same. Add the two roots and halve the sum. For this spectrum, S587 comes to 12.8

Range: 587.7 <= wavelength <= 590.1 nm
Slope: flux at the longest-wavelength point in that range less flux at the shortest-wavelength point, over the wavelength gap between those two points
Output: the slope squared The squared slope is 0.48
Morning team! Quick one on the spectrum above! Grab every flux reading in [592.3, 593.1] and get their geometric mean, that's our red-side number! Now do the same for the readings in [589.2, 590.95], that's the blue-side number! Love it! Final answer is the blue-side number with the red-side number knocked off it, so -1.6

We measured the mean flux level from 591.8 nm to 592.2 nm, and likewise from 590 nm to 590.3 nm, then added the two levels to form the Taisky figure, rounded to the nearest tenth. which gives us 24.2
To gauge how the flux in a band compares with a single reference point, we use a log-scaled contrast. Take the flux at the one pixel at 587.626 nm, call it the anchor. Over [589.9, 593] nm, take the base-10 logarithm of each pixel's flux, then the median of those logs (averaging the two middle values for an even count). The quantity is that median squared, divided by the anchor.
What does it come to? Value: 0.090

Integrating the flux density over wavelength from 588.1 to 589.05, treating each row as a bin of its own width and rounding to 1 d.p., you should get 10.8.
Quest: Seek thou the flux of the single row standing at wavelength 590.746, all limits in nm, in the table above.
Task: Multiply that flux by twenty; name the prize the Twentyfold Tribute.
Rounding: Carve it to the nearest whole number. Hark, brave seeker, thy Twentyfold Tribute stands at 251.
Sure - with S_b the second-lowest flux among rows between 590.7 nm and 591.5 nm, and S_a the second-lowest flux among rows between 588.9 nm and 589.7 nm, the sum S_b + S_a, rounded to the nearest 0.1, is 22.4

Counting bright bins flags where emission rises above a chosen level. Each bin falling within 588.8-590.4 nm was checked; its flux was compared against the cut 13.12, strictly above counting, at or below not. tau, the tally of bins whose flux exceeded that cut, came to 0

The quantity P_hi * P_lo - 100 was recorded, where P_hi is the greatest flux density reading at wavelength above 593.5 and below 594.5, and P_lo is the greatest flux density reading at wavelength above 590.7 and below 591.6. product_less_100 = 70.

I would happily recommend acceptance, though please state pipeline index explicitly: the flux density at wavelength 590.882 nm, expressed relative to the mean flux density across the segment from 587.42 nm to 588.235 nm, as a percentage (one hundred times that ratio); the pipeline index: 96.9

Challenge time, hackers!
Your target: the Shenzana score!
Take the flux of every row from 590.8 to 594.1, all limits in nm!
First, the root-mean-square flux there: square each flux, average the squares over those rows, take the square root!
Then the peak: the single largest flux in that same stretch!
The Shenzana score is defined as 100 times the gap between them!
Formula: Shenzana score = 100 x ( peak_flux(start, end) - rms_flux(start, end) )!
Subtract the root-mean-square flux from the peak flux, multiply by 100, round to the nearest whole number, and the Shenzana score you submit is 49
